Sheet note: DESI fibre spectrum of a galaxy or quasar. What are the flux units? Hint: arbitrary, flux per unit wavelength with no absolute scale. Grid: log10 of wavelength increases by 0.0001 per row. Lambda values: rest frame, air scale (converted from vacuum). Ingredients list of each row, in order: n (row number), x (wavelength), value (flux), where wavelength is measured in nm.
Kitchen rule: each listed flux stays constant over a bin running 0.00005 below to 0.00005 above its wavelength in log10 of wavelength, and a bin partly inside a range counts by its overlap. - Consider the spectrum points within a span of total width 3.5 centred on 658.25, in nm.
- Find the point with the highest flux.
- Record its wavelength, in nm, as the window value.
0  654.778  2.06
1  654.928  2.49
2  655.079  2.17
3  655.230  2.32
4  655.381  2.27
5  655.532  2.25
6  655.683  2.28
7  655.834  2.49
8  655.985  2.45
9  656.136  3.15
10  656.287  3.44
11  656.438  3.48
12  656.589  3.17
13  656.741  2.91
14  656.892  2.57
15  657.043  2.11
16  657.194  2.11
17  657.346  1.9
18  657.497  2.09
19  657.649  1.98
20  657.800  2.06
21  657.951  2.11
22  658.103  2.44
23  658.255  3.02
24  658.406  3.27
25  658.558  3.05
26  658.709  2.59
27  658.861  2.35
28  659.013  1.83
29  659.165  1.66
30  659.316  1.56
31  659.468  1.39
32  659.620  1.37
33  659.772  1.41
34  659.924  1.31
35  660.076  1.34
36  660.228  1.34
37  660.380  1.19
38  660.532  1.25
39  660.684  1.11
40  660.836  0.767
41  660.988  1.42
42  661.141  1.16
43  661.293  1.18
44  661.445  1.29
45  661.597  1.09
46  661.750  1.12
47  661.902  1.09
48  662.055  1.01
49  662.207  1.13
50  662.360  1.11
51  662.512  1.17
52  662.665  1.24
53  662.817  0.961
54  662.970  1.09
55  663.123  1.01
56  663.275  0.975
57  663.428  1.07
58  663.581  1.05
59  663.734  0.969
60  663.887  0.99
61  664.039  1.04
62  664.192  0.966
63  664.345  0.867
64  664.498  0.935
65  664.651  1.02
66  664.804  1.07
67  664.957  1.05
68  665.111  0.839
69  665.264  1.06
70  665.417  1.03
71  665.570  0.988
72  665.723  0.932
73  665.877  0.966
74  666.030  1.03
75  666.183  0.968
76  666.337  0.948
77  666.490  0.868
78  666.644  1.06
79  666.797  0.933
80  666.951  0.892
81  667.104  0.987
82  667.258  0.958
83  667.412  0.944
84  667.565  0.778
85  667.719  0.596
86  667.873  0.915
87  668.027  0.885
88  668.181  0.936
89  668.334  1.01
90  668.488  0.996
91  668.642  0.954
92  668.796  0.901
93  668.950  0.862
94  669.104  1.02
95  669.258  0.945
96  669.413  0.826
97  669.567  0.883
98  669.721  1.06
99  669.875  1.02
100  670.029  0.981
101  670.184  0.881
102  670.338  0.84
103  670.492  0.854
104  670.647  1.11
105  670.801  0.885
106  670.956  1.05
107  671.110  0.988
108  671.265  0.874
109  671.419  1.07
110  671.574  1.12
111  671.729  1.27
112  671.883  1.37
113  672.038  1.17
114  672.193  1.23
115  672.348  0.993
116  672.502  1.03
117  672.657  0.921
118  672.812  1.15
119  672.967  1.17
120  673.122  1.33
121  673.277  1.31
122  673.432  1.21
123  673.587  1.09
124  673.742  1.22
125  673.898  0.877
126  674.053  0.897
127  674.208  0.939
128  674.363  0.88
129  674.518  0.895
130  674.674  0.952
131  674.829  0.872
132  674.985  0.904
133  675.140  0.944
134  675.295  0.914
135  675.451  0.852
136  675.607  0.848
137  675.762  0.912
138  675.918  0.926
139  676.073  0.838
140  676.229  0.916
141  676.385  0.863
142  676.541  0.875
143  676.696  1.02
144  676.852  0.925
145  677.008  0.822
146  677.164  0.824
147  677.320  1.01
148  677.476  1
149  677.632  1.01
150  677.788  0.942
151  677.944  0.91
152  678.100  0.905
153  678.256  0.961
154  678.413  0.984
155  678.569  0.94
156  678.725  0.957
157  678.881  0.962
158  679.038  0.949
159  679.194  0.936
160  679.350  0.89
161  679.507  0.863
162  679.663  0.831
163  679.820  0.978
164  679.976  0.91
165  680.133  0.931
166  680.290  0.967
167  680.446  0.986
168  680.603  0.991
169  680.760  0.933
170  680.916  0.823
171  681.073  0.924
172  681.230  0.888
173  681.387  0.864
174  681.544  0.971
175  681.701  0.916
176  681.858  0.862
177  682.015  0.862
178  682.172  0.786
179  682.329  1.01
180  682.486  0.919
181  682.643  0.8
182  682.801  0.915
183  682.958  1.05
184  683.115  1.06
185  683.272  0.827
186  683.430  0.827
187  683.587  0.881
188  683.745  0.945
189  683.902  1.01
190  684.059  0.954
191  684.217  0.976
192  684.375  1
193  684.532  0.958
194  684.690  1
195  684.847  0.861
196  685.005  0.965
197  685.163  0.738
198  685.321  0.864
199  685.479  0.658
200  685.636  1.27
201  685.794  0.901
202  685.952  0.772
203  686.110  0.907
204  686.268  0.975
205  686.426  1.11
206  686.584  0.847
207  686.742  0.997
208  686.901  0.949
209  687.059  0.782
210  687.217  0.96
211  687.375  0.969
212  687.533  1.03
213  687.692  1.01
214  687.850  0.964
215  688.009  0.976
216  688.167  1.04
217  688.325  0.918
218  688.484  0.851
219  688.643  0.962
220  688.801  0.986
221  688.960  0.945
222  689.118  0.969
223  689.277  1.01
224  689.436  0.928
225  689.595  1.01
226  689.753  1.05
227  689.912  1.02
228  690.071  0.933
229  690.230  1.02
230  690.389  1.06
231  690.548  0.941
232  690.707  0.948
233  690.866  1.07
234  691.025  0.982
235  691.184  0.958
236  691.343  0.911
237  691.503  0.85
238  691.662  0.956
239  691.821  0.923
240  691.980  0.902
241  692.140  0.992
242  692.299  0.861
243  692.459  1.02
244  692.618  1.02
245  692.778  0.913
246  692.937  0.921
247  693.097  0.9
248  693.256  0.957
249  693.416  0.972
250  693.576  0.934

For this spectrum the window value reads 658.406 nm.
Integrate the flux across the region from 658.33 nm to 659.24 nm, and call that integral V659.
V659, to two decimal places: 2.24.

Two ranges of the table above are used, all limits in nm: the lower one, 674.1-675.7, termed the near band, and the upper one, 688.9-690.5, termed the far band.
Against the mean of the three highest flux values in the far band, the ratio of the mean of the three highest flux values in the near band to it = 0.91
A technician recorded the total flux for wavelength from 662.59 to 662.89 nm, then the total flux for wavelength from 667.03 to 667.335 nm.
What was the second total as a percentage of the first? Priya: 88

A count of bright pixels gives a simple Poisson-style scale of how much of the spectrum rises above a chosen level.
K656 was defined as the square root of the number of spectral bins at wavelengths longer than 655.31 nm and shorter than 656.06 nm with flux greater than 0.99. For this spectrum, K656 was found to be 2.2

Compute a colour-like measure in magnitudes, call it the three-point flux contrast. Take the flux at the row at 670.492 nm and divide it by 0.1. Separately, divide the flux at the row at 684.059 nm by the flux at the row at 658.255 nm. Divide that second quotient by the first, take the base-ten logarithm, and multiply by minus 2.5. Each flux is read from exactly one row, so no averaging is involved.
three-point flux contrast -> 3.6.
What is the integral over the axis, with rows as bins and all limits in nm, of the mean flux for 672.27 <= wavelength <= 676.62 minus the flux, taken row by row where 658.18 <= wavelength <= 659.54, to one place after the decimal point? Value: -1.8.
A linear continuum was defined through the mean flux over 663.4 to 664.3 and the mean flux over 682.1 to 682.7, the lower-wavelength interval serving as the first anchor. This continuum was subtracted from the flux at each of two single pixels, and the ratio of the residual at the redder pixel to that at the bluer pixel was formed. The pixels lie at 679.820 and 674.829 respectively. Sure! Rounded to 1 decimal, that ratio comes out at -1.3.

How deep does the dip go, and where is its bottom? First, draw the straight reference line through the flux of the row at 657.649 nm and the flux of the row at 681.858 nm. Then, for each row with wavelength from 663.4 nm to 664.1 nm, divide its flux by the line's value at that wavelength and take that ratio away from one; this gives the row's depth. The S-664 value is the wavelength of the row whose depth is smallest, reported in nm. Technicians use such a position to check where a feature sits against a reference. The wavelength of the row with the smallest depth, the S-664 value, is 663.428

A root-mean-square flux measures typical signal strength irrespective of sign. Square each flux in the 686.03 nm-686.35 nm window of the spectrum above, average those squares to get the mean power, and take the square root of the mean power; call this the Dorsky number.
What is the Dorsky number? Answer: 0.94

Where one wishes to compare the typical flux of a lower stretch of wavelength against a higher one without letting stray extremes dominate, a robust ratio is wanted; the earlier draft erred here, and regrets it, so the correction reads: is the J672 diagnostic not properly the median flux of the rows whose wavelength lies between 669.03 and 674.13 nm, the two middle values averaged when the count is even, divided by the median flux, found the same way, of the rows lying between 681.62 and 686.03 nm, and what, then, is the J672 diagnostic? 1.13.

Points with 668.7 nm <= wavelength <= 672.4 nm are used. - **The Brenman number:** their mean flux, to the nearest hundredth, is 1.01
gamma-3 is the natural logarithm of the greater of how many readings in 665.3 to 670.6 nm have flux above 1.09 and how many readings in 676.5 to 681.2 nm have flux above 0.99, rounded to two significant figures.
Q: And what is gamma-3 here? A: 1.6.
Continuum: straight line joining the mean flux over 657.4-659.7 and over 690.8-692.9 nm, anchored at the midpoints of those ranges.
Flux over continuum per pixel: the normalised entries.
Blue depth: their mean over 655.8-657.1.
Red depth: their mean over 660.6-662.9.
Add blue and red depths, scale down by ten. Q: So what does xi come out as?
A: 0.18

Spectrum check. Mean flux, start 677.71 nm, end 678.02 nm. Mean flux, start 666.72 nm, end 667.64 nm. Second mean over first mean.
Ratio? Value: 1.0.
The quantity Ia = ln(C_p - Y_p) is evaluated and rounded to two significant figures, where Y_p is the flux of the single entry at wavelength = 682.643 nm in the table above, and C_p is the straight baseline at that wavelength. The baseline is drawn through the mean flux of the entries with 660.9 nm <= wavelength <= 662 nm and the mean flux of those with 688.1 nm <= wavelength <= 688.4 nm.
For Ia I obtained -1.5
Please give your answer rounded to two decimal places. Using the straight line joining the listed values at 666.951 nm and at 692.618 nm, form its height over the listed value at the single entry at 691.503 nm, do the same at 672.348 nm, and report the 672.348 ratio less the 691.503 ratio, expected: -0.27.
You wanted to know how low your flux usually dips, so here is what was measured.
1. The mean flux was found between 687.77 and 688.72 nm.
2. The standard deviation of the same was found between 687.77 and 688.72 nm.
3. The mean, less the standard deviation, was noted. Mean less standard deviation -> 0.89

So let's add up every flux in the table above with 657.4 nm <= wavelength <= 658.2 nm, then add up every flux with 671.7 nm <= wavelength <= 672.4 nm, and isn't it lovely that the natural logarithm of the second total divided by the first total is -0.57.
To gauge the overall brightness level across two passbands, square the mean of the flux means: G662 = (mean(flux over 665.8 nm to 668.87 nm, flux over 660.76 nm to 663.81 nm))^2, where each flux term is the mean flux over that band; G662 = 1.0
